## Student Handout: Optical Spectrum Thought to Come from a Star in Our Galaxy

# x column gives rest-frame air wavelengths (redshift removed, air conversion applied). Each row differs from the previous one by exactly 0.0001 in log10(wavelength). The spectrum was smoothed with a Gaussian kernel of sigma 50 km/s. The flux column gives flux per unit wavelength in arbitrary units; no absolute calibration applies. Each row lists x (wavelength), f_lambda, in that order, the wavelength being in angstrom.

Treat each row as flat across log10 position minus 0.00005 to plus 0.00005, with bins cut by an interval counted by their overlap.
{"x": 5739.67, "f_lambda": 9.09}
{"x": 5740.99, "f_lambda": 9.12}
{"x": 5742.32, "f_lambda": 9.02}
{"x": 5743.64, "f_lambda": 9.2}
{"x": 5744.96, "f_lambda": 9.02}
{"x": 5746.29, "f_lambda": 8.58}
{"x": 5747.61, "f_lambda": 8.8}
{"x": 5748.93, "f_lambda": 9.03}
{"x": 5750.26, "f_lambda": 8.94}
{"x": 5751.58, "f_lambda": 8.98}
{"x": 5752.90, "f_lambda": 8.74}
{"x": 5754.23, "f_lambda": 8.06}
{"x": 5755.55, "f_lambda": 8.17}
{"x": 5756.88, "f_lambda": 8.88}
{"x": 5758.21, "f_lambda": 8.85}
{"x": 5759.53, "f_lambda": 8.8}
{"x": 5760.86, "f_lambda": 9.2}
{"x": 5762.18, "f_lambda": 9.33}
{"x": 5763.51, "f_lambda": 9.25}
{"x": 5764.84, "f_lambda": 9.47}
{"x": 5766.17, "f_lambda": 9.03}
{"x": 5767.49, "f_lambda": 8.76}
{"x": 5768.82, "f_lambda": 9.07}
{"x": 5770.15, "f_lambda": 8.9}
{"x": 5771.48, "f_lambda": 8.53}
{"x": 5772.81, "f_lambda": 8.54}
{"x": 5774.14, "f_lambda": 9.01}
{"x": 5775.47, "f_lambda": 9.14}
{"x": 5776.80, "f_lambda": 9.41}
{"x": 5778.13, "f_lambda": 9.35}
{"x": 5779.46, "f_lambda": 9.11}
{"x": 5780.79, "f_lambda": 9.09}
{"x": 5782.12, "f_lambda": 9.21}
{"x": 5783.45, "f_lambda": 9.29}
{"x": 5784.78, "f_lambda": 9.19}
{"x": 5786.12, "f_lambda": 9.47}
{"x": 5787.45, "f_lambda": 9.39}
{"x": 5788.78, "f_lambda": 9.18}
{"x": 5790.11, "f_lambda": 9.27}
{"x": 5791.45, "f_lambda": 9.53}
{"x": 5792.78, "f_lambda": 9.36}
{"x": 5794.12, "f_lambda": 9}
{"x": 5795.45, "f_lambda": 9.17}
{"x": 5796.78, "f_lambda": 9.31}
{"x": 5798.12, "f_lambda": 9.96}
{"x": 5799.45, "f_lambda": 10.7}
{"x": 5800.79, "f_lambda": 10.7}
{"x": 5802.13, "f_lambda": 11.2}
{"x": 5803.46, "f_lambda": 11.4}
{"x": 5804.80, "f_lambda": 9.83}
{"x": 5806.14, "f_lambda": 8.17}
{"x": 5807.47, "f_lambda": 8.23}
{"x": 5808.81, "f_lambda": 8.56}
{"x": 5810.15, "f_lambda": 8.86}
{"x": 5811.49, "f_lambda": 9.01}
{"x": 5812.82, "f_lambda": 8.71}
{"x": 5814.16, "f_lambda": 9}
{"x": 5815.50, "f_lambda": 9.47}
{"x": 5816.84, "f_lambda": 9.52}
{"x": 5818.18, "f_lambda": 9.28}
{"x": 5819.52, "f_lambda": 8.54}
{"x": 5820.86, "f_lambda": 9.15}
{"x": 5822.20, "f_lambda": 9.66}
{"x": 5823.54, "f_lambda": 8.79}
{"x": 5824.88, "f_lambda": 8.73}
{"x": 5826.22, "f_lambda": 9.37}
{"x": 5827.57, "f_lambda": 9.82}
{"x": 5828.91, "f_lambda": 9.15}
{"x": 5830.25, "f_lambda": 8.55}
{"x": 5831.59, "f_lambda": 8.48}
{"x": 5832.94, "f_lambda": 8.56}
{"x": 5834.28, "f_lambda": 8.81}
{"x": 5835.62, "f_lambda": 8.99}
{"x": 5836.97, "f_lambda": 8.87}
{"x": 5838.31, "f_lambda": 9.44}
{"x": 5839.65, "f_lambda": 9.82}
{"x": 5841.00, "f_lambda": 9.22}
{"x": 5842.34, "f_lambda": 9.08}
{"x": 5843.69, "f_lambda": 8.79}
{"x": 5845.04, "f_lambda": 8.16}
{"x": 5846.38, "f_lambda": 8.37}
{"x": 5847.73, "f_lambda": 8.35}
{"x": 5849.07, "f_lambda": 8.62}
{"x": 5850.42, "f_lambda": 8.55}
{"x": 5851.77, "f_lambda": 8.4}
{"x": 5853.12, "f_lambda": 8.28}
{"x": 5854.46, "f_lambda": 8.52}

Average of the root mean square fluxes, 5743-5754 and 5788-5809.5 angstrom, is 9.28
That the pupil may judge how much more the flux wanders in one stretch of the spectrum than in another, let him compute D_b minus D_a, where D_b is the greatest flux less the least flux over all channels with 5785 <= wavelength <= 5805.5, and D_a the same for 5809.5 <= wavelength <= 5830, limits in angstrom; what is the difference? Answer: 1.1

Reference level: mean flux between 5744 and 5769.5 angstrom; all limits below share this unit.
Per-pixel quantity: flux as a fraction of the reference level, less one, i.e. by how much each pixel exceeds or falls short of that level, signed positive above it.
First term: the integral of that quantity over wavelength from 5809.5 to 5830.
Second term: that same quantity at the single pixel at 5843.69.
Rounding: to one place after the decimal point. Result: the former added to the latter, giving 0.5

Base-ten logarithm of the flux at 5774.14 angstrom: 0.95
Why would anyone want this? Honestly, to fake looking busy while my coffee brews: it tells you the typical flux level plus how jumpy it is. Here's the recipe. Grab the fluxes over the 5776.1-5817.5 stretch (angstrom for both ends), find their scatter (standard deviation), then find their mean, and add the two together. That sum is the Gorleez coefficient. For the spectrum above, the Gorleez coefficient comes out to 10.1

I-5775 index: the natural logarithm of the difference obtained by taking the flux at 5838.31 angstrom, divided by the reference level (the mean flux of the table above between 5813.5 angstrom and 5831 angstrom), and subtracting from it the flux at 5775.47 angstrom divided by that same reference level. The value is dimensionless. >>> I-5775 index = -3.4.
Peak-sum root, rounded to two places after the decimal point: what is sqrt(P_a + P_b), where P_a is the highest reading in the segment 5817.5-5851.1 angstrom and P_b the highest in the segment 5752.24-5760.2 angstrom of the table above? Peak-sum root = 4.32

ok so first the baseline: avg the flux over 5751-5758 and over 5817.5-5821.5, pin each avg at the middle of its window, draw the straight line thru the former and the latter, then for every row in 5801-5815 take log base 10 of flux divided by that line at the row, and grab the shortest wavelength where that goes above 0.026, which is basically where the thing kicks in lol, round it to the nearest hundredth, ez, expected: 5802.13 angstrom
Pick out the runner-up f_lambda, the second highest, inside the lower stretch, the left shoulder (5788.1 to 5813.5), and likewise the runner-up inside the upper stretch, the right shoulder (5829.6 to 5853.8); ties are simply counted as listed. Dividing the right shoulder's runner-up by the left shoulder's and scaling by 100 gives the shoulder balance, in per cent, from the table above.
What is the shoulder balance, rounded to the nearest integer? 84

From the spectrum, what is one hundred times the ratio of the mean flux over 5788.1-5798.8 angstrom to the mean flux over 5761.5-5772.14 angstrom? 103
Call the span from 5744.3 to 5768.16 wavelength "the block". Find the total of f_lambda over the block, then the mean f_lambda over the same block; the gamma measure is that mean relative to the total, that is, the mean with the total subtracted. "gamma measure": -151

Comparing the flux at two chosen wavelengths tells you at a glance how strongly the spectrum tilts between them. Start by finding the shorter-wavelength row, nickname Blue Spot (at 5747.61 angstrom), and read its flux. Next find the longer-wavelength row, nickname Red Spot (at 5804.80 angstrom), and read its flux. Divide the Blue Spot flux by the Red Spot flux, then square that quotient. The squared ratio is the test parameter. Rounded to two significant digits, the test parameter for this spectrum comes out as 0.80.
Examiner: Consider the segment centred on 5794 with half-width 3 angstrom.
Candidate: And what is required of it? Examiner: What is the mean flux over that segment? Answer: 9.27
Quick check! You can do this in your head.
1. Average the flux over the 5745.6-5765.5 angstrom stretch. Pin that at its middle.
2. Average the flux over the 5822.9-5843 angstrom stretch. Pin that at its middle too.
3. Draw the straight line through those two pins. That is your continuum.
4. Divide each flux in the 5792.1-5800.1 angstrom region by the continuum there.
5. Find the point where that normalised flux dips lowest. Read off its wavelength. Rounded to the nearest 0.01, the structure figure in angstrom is 5794.12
